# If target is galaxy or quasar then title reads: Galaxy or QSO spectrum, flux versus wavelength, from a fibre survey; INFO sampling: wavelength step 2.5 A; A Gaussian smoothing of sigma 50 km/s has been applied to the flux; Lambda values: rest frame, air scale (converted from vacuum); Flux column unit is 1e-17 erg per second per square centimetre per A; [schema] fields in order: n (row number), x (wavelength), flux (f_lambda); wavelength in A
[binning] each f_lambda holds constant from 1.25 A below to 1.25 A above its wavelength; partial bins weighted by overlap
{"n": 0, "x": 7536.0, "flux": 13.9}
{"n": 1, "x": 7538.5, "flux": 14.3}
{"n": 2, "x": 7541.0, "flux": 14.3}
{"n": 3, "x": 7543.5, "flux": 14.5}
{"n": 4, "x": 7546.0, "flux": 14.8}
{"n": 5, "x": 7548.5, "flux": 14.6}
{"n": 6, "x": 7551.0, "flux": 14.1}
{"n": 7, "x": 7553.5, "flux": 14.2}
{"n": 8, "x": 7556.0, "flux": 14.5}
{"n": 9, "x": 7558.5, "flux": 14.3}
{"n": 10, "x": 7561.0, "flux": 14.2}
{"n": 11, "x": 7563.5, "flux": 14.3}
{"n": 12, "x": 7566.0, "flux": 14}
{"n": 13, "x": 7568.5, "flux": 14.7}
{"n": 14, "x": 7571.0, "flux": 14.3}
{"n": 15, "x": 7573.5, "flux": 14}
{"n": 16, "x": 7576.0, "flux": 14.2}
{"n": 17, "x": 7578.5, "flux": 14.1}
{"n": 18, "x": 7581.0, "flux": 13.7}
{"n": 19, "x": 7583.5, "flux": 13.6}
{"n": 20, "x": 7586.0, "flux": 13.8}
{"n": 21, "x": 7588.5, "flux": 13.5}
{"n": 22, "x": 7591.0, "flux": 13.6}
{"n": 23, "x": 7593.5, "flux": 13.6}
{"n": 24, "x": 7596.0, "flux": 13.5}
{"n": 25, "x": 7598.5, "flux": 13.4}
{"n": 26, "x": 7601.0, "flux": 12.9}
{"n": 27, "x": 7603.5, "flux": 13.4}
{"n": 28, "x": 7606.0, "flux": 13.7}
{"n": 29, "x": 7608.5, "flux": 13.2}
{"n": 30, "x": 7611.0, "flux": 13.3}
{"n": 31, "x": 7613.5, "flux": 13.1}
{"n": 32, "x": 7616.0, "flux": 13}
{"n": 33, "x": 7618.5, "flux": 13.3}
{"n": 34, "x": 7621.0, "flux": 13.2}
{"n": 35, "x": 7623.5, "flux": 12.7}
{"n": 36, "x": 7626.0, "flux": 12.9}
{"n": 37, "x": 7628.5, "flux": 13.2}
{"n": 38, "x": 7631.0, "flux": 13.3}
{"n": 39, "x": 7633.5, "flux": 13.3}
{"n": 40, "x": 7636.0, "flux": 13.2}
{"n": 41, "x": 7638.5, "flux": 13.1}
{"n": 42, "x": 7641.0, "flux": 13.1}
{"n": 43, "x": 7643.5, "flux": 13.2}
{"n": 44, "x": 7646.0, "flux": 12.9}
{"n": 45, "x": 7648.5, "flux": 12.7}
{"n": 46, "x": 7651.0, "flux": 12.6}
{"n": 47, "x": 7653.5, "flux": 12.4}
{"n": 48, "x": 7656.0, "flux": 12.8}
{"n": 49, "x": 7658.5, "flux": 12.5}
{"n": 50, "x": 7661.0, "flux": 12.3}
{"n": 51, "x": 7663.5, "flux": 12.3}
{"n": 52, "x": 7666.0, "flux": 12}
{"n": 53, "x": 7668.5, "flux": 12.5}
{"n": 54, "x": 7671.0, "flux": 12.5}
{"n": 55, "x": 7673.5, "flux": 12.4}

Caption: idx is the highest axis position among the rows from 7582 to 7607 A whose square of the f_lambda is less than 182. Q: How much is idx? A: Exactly 7603.5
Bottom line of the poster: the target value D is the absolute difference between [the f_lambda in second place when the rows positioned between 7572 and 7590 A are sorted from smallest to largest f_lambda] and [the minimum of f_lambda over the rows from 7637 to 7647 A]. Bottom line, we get 0.70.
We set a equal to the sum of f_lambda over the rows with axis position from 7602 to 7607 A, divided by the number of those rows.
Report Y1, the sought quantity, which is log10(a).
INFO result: 1.132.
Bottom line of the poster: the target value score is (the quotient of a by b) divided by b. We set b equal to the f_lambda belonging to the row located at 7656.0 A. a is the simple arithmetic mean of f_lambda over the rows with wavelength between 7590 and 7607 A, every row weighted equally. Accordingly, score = 0.082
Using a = 13.4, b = 12.8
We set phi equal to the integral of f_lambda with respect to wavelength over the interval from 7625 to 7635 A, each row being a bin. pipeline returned 132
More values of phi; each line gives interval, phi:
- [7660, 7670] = 123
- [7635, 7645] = 131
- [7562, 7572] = 143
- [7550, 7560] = 143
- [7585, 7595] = 136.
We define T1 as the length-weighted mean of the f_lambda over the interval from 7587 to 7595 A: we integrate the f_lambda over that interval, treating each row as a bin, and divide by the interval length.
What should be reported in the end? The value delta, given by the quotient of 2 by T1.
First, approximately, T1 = 13.57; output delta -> 0.147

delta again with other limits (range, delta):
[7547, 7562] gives 0.140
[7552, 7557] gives 0.140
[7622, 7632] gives 0.154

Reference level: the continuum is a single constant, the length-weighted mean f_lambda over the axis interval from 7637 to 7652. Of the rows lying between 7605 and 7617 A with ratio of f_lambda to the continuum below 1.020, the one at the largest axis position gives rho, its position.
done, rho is 7616.0 A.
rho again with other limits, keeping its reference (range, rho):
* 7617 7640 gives 7638.5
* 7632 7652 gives 7651.0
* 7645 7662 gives 7661.0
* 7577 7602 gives 7601.0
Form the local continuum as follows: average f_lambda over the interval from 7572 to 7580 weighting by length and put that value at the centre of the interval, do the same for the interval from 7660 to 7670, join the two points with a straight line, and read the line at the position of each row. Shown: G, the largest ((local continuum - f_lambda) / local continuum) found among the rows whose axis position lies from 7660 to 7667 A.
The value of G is 0.021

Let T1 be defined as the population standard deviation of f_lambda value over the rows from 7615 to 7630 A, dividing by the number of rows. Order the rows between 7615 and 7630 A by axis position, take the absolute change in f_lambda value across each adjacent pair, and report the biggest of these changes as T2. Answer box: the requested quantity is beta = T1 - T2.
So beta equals -0.29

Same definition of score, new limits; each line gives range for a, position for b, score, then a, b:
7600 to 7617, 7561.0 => 0.066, 13.2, 14.2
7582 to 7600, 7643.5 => 0.078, 13.6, 13.2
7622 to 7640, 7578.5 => 0.066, 13.1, 14.1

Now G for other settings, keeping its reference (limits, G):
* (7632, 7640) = -0.022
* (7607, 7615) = 0.017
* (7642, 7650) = -0.007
